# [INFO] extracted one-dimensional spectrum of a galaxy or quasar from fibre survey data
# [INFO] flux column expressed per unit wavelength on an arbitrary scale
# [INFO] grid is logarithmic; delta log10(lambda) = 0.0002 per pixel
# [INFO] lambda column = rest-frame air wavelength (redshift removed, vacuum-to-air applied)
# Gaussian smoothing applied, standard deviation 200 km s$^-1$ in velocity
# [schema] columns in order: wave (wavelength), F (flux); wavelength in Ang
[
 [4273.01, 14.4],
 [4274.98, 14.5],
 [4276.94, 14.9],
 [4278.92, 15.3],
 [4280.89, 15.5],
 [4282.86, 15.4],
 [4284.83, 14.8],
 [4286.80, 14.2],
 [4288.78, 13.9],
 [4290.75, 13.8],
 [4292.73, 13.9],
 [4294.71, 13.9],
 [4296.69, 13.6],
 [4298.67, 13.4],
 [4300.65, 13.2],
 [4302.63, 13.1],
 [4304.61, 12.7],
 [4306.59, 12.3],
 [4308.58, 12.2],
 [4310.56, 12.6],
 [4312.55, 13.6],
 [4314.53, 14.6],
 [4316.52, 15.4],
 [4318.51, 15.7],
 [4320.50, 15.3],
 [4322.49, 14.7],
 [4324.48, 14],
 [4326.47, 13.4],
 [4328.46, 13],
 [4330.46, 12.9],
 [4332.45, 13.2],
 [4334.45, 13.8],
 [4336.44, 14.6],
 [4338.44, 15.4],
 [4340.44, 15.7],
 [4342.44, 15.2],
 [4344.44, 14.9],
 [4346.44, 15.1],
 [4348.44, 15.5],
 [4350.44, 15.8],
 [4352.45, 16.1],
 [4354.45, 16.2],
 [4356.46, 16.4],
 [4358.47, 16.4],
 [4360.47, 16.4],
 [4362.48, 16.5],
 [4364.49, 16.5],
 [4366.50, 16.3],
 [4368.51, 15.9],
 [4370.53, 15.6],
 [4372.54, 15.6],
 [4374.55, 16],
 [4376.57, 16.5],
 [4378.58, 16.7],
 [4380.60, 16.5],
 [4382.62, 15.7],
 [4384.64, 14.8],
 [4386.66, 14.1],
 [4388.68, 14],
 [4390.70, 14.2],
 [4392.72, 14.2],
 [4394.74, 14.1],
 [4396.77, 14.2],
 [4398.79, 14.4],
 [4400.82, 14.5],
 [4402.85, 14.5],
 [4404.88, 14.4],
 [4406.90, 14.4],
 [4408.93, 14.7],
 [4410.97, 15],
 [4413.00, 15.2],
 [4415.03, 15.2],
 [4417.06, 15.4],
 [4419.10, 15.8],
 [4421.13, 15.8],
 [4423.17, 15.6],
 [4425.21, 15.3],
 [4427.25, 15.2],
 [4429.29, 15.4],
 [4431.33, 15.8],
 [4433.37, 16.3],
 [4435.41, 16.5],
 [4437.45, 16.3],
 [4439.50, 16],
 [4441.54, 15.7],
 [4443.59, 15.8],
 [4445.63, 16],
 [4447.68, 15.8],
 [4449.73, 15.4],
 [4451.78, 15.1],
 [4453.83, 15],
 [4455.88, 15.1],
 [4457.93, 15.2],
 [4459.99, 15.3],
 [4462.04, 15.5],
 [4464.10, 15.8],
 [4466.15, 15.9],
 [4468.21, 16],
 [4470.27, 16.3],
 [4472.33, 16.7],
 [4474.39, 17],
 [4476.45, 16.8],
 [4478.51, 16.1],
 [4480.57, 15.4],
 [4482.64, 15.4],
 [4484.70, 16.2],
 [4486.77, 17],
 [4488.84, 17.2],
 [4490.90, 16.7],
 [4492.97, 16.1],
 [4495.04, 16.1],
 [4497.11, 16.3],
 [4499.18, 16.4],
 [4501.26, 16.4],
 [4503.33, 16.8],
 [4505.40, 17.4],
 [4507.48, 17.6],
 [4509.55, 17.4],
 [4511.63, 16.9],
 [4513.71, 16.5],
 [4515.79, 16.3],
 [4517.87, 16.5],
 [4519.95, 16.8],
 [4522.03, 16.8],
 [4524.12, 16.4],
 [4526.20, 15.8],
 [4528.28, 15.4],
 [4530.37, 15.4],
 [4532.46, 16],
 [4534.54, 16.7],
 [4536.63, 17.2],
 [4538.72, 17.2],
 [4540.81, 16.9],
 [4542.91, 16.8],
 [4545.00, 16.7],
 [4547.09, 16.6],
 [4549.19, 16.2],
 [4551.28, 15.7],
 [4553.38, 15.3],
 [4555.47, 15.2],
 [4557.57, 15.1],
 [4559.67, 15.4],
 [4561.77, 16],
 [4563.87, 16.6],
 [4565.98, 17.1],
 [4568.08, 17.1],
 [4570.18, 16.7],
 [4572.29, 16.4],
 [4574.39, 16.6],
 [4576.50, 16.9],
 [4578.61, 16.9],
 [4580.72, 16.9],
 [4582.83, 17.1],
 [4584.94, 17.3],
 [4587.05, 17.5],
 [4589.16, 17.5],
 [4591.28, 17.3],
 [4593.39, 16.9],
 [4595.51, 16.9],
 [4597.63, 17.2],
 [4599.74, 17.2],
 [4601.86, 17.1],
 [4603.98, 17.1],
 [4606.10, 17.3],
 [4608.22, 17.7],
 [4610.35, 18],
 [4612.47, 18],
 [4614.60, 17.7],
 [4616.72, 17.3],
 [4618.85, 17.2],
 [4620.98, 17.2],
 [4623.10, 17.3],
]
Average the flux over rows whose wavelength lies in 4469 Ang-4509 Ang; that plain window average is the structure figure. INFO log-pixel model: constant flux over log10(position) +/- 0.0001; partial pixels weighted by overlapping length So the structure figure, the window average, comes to 16.5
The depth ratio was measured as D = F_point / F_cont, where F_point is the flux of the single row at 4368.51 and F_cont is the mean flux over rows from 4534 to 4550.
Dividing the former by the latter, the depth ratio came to 0.947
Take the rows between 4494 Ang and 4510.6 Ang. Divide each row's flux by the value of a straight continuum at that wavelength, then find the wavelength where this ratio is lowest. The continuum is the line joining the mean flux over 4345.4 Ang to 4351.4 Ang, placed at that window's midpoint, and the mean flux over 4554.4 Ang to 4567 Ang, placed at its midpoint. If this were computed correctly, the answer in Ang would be 4495.04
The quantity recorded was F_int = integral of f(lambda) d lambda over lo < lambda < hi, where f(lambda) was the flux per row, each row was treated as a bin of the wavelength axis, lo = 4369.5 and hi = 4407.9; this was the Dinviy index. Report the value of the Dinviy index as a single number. 575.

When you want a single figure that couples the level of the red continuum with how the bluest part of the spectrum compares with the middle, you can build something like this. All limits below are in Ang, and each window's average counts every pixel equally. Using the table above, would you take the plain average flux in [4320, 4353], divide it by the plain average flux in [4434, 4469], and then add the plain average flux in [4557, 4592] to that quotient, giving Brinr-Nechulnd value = 17.7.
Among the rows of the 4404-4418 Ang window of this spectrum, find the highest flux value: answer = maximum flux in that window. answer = 15.4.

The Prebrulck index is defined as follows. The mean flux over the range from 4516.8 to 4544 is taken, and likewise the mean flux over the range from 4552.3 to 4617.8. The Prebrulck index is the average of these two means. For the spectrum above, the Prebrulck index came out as 16.7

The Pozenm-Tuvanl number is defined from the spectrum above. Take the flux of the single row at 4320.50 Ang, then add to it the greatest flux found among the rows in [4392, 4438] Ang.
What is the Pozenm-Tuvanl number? 31.8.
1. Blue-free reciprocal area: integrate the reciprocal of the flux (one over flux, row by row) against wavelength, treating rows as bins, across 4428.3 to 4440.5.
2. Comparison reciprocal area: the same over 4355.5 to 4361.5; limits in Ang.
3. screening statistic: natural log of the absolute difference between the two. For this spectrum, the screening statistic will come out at -0.9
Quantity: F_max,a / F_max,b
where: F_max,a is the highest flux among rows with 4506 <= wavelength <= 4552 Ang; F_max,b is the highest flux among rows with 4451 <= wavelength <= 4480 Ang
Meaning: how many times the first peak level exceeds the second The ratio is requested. 1.04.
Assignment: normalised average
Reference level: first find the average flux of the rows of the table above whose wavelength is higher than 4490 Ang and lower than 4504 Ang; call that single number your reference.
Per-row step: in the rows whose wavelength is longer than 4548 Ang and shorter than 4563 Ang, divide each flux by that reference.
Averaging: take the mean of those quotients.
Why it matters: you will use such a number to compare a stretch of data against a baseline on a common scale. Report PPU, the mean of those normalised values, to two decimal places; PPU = 0.95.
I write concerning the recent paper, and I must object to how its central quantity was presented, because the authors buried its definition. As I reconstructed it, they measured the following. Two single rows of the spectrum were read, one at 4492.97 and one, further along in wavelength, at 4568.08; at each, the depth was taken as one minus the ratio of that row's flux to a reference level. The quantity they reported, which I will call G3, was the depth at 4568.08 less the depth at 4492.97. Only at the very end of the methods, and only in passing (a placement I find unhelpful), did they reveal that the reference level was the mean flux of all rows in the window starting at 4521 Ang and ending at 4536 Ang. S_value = -0.062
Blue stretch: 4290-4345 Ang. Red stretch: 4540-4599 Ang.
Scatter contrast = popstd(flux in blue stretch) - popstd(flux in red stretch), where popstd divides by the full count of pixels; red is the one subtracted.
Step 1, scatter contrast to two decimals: 0.35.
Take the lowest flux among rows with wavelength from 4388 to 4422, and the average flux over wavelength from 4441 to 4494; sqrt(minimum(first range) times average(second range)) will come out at 14.9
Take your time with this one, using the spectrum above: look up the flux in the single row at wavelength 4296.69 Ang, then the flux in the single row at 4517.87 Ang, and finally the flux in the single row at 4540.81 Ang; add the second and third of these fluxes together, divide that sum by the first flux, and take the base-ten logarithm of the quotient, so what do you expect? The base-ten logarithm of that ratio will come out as 0.39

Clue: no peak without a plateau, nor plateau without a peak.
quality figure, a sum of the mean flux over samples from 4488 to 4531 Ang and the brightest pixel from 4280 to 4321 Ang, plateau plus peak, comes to 32.2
